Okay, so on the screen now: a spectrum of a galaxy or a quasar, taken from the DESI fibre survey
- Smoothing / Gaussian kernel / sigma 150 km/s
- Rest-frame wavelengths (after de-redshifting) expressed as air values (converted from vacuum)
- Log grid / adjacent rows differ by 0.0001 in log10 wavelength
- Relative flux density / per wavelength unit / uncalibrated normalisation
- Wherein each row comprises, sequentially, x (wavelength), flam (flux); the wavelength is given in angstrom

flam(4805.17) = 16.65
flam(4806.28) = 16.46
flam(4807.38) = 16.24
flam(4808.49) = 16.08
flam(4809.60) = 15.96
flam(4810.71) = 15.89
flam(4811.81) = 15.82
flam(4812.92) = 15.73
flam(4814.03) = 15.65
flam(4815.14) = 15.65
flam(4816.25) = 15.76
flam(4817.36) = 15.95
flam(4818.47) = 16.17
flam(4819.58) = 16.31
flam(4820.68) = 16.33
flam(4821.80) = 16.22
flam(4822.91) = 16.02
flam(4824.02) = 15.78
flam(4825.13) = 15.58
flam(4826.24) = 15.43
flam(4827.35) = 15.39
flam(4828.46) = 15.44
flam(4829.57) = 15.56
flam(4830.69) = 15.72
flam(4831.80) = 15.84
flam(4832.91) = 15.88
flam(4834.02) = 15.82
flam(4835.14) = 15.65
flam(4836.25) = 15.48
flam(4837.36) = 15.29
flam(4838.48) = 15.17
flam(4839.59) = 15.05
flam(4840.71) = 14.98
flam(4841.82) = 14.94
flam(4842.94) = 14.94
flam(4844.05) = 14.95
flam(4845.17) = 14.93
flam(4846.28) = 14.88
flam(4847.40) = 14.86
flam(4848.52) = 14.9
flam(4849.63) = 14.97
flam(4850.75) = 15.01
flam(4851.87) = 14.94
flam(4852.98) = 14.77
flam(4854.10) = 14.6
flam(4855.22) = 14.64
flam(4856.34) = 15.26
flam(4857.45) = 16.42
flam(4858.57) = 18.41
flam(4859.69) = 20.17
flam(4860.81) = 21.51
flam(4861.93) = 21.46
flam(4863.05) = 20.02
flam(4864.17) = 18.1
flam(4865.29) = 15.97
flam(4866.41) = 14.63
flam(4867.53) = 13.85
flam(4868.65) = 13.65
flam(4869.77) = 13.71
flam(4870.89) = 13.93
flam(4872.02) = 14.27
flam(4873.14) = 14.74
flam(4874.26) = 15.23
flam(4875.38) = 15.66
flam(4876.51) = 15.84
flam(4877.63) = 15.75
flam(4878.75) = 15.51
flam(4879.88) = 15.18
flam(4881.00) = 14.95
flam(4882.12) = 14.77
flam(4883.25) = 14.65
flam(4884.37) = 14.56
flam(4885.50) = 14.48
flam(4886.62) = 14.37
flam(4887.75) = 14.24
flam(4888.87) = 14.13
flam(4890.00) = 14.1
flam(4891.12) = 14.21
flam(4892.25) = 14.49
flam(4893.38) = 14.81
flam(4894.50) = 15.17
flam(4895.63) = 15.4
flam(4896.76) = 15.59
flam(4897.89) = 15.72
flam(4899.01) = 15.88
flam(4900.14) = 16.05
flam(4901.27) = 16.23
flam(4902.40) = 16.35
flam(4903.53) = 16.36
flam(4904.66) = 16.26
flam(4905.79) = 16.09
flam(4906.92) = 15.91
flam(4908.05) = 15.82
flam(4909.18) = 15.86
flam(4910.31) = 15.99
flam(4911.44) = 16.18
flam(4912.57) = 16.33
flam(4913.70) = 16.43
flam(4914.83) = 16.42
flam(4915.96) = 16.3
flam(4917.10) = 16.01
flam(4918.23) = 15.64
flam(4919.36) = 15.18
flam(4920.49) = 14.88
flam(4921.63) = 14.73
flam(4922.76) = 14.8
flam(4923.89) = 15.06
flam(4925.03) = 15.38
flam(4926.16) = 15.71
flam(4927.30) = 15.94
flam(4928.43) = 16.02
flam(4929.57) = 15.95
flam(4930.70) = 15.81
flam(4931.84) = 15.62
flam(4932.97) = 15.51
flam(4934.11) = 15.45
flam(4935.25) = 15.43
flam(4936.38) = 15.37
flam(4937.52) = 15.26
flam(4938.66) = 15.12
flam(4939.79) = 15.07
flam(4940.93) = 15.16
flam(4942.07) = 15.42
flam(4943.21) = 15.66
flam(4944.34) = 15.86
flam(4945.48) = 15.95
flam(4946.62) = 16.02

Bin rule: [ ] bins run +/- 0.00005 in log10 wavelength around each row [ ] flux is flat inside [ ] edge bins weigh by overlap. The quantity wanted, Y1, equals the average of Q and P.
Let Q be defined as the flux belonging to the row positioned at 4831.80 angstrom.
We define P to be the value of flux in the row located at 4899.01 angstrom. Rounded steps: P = 15.88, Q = 15.84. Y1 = 15.9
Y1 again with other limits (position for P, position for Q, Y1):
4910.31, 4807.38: 16.1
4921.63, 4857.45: 15.6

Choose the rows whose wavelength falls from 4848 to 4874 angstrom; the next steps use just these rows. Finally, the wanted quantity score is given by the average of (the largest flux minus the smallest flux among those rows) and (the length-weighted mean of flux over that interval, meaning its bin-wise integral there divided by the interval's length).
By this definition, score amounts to 12.0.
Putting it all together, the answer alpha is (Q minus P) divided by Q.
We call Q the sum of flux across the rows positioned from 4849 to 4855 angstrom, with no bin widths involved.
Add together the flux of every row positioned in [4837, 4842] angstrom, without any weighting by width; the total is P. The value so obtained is -0.015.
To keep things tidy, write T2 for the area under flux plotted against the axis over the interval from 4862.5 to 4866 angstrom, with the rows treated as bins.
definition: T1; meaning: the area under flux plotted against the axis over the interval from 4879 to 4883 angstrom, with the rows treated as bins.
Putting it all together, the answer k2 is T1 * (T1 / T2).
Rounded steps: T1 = 60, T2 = 63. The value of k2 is 57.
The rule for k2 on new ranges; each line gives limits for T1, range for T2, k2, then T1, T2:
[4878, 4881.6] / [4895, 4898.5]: 55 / 55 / 54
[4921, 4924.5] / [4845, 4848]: 60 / 52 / 45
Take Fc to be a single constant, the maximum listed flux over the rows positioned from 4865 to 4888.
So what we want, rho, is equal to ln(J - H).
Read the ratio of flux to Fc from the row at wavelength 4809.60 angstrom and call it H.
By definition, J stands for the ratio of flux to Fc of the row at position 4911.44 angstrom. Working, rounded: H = 1.00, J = 1.01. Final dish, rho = -4.3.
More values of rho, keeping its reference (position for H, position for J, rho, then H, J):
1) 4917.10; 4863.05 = -1.4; 1.00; 1.25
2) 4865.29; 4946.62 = -5.8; 1.00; 1.00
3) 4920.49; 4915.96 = -2.4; 0.93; 1.02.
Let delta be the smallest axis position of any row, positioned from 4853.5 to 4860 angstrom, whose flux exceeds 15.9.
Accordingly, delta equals 4857.45 angstrom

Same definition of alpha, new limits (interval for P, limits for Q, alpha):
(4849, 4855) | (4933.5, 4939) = 0.031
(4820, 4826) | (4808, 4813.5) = -0.006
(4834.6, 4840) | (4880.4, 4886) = -0.044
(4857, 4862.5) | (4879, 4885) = -0.322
